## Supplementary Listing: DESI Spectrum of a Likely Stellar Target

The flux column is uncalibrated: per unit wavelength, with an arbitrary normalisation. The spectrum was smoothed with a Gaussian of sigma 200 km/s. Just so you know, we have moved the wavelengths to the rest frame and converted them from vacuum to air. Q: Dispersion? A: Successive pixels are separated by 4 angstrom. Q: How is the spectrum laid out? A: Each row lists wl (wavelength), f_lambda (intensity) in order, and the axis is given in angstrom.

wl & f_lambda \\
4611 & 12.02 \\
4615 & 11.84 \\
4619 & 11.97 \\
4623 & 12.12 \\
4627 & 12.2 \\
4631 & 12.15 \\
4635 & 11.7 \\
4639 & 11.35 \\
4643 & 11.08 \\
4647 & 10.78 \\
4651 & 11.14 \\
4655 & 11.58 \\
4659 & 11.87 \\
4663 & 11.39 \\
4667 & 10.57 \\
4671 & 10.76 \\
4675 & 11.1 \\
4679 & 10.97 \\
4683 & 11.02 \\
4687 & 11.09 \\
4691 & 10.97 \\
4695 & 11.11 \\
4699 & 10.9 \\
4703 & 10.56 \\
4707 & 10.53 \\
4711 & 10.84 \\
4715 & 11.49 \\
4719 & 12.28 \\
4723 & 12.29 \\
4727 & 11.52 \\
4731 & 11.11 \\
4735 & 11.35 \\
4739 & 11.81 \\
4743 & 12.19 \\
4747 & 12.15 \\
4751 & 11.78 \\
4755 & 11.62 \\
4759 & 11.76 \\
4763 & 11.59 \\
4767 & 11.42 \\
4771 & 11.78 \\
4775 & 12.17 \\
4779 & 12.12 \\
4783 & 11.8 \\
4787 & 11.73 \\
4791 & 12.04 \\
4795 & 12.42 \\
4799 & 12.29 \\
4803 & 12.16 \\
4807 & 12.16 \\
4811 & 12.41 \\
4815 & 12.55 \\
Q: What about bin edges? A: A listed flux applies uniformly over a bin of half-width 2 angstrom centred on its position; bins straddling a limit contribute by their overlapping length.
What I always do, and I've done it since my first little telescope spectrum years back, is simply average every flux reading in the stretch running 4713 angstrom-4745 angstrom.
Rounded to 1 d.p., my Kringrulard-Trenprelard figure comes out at 11.8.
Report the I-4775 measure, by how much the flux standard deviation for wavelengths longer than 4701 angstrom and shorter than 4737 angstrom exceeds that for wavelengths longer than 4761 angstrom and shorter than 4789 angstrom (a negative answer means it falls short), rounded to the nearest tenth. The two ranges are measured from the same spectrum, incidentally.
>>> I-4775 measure 0.4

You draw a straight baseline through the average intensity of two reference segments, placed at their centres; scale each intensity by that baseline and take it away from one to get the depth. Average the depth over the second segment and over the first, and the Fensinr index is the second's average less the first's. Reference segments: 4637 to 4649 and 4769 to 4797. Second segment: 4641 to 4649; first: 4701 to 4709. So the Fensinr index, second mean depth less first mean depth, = -0.068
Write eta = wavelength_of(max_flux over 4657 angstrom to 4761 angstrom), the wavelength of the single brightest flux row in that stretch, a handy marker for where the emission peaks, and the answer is 4723 angstrom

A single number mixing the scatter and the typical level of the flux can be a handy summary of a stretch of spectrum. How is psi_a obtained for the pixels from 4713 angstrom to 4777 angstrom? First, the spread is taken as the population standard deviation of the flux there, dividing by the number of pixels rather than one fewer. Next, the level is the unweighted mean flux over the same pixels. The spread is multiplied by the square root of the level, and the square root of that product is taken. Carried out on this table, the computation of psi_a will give 1.09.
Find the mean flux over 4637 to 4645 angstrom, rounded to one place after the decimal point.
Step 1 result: 11.2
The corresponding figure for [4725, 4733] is 11.3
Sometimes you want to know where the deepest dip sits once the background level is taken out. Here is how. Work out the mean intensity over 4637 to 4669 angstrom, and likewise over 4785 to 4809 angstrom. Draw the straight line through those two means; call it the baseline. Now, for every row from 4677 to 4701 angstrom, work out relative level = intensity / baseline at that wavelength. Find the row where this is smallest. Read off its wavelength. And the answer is 4699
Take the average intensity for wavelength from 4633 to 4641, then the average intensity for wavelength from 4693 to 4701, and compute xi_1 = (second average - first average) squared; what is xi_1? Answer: 0.27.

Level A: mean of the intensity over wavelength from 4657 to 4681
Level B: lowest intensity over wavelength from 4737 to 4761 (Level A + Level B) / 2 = 11.4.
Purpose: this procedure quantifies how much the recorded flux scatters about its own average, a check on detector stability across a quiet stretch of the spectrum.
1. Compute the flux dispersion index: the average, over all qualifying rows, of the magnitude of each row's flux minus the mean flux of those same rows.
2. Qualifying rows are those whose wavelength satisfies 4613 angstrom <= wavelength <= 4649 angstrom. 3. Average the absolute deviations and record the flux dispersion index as 0.41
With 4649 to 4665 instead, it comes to 0.23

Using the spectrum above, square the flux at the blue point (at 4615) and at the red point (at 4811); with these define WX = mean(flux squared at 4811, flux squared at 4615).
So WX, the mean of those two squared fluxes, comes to 147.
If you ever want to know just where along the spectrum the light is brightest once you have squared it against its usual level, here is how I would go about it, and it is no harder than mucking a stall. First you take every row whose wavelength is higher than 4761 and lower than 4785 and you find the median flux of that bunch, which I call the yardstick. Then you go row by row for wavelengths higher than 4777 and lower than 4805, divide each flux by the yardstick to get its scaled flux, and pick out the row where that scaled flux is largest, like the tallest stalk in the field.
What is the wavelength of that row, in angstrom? 4795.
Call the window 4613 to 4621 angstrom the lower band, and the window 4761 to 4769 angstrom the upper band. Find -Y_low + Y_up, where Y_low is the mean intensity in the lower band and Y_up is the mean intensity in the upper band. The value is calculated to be -0.4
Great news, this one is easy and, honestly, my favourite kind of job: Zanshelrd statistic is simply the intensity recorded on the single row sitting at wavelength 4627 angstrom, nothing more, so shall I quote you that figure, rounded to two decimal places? 12.20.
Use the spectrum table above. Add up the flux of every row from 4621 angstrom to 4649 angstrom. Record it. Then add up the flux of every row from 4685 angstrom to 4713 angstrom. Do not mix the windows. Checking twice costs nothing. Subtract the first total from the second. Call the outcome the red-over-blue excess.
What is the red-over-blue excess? -5.4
